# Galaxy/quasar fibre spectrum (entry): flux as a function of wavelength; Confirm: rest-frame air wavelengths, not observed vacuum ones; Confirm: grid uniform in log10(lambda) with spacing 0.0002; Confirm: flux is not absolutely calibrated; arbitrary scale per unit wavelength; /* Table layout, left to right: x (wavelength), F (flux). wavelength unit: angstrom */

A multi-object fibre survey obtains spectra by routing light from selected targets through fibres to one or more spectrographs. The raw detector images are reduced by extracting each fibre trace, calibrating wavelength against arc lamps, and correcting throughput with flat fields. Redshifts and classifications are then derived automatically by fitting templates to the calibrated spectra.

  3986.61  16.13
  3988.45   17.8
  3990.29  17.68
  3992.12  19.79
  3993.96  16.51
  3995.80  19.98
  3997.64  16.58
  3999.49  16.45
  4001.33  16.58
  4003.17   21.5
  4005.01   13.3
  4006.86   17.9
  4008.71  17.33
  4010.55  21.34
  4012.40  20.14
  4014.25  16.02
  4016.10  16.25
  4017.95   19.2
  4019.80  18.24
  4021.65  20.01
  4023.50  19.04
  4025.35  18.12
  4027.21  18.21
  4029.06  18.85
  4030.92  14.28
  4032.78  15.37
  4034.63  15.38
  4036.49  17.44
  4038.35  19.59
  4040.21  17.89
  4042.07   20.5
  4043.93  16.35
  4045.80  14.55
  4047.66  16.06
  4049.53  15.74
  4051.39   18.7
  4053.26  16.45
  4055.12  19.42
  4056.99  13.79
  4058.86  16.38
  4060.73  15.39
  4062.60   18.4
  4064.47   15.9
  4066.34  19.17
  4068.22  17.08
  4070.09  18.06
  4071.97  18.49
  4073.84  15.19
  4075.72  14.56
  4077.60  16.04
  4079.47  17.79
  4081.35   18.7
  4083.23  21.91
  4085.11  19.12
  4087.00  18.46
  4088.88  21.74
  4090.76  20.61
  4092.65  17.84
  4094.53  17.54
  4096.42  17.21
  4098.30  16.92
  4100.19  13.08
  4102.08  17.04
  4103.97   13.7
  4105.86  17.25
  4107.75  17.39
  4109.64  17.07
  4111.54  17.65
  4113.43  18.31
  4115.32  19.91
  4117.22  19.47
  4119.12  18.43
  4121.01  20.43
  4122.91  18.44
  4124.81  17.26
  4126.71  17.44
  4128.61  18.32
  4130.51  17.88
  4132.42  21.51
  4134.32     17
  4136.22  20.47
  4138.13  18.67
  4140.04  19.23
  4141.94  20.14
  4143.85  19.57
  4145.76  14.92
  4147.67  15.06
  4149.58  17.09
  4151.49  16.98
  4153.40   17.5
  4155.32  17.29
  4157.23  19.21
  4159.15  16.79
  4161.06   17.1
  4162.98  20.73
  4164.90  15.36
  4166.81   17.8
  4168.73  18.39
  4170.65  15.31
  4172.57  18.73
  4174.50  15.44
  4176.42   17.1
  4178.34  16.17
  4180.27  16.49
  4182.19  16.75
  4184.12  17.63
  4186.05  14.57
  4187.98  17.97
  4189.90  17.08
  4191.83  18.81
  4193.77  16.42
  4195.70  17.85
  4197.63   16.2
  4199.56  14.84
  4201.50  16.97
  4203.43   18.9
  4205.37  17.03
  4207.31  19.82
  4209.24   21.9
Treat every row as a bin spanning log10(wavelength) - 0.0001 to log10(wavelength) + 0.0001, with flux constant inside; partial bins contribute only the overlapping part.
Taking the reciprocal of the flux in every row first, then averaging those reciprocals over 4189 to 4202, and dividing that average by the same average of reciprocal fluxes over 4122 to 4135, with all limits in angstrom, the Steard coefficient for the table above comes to 1.08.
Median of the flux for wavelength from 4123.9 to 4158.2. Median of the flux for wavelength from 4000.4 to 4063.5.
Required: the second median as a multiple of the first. 0.999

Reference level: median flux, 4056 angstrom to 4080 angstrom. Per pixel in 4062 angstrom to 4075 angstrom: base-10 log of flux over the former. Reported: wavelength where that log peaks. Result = 4066.34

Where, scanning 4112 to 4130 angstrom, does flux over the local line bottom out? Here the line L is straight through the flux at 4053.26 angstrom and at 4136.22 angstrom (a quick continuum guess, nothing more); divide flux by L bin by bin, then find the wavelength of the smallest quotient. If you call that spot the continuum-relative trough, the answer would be 4124.81 angstrom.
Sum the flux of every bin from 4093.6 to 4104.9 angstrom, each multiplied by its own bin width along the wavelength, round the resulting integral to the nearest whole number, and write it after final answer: 180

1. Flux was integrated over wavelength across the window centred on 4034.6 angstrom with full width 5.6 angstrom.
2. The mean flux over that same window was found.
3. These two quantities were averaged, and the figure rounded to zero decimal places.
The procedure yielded 53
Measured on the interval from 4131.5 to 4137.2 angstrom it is 66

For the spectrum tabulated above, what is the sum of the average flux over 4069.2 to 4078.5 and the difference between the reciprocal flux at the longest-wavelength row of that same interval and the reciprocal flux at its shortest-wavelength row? 16.5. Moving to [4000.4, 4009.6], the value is 17.3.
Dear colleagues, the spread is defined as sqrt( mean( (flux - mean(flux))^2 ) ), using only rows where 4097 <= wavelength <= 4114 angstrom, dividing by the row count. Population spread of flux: 1.7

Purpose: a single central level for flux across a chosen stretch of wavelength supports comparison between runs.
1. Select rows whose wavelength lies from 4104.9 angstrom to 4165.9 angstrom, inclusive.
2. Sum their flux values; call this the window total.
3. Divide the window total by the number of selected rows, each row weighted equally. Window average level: 18.1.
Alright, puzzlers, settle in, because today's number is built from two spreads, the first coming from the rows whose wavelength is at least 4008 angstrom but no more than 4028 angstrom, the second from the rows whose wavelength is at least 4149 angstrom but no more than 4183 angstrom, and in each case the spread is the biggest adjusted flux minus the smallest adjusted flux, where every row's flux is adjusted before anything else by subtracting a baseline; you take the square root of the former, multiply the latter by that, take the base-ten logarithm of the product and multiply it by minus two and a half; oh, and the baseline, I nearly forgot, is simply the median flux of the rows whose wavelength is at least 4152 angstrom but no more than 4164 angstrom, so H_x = -2.74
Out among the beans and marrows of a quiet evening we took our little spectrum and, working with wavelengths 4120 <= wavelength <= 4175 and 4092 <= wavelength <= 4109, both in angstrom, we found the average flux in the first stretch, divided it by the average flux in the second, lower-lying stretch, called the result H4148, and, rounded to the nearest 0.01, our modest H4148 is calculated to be 1.09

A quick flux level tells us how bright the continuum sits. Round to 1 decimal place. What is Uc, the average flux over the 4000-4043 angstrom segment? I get 17.9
